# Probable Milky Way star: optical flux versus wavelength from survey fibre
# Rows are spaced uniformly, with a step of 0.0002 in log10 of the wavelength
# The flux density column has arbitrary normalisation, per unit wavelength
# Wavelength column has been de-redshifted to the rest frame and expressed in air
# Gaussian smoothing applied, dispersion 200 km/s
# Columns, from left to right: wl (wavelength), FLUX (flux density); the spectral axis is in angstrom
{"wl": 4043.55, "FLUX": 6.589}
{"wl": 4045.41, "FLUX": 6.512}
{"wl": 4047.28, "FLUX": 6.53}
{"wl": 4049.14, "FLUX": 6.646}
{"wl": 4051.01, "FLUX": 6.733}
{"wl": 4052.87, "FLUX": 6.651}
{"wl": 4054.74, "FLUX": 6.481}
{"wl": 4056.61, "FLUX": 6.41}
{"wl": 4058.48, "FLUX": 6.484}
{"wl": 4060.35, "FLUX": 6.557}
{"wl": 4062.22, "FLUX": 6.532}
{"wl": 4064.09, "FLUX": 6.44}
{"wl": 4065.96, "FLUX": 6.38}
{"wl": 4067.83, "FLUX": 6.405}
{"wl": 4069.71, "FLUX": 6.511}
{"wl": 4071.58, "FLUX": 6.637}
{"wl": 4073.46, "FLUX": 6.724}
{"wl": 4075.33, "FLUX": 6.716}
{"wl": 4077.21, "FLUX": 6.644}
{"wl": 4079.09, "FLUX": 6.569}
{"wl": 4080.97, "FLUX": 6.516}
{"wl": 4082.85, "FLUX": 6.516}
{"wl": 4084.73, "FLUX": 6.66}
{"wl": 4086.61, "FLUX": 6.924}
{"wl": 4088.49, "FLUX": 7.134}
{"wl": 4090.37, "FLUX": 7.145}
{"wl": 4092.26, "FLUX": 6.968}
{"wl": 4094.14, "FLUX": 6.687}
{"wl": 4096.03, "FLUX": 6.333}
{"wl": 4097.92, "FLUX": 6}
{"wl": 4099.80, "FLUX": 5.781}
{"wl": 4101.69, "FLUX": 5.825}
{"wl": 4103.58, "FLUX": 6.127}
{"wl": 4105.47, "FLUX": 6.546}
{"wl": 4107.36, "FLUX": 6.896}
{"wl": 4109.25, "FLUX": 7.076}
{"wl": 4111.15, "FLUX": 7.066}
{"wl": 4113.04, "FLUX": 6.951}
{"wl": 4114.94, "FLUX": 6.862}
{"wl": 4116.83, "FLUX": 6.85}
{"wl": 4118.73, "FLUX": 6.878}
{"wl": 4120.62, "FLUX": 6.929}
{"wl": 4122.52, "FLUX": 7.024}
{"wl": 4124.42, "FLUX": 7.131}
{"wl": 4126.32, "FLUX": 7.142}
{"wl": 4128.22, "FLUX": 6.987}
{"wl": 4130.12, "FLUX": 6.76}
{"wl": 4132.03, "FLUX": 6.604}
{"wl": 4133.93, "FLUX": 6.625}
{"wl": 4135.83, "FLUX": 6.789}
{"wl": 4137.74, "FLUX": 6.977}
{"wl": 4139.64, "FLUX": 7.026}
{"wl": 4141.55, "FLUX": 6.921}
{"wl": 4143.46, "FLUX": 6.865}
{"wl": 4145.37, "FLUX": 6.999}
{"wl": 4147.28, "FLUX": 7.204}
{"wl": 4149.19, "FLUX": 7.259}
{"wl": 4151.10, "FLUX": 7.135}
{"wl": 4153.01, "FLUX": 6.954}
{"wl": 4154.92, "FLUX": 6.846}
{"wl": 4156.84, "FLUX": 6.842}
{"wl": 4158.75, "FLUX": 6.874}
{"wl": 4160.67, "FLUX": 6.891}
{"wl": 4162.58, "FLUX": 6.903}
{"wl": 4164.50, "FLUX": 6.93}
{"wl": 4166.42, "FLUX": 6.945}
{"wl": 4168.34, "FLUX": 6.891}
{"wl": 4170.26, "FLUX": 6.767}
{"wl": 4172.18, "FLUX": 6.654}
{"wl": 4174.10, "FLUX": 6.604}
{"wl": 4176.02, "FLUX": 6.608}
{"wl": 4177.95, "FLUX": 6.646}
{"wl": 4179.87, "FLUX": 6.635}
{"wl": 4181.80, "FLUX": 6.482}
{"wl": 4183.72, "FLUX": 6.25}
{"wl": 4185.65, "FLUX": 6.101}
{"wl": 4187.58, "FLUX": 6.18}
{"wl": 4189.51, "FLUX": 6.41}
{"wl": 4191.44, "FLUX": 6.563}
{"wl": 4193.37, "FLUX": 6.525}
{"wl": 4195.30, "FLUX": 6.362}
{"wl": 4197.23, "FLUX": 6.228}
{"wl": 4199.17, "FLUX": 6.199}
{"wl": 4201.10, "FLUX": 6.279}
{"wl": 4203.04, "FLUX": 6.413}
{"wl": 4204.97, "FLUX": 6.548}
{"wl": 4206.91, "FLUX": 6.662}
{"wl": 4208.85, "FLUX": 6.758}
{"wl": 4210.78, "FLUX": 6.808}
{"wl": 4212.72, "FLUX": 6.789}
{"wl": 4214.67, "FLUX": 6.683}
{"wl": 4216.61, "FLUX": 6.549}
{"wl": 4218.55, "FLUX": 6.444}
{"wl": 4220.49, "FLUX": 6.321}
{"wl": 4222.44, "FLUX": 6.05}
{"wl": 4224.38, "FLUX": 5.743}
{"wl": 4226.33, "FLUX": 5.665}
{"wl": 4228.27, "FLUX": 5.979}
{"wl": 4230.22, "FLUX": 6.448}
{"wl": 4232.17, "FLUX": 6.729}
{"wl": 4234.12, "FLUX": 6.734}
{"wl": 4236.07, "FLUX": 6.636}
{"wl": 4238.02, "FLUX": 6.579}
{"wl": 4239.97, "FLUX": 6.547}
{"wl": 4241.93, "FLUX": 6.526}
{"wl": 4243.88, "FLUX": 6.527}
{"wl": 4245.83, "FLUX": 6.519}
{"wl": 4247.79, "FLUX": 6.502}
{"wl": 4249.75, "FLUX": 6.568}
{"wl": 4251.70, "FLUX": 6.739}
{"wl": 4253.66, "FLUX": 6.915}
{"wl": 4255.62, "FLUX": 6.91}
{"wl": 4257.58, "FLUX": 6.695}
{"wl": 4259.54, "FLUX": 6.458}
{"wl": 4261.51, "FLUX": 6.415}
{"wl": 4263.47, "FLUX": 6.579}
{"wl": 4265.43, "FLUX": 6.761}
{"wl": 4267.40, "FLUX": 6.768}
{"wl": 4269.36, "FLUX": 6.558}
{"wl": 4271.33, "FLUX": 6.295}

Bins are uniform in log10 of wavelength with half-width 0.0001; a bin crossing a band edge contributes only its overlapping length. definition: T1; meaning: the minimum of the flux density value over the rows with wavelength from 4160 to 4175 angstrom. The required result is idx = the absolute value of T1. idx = 6.60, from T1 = 6.604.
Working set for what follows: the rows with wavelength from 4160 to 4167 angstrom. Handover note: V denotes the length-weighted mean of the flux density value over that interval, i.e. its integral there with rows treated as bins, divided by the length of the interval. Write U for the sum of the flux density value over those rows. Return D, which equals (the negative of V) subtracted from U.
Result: 35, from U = 28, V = 6.9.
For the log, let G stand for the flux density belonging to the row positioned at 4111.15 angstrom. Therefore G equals 7.066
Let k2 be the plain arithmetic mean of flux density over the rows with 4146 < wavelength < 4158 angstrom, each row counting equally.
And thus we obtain 7.04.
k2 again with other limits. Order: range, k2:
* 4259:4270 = 6.59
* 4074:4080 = 6.64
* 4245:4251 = 6.53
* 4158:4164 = 6.89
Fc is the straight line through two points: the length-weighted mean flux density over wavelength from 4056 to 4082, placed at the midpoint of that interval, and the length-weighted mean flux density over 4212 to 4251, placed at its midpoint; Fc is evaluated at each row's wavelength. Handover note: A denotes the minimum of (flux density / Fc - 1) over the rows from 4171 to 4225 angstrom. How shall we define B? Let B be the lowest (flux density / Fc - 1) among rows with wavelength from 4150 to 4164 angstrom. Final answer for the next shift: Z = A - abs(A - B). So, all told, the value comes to -0.27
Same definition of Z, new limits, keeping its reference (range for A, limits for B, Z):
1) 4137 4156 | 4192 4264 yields -0.12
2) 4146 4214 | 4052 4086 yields -0.09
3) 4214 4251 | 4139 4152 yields -0.30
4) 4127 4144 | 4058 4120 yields -0.11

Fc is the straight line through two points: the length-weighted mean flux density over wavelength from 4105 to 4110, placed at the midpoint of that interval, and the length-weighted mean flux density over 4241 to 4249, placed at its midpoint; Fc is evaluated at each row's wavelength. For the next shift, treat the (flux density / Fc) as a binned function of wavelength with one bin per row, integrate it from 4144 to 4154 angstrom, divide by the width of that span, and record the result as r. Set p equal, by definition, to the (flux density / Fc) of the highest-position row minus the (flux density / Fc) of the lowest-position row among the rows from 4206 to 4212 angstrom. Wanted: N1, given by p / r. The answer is 0.02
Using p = 0.024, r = 1.051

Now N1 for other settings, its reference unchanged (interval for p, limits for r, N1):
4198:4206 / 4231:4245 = 0.05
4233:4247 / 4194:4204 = -0.03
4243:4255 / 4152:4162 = 0.06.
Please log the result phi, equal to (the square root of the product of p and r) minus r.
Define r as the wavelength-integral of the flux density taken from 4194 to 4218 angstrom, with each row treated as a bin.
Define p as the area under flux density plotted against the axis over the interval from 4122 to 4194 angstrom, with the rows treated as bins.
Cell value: 120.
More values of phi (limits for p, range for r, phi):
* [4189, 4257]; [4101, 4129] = 99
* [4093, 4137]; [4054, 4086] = 39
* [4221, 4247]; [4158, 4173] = 28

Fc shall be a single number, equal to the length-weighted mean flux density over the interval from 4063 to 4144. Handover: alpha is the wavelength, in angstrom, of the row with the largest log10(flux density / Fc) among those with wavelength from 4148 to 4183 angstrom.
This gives 4149.19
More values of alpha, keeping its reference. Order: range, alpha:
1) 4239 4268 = 4253.66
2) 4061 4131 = 4090.37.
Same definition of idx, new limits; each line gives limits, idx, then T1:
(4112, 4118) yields 6.85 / 6.85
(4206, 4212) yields 6.66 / 6.662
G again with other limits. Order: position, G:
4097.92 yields 6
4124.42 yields 7.131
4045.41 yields 6.512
